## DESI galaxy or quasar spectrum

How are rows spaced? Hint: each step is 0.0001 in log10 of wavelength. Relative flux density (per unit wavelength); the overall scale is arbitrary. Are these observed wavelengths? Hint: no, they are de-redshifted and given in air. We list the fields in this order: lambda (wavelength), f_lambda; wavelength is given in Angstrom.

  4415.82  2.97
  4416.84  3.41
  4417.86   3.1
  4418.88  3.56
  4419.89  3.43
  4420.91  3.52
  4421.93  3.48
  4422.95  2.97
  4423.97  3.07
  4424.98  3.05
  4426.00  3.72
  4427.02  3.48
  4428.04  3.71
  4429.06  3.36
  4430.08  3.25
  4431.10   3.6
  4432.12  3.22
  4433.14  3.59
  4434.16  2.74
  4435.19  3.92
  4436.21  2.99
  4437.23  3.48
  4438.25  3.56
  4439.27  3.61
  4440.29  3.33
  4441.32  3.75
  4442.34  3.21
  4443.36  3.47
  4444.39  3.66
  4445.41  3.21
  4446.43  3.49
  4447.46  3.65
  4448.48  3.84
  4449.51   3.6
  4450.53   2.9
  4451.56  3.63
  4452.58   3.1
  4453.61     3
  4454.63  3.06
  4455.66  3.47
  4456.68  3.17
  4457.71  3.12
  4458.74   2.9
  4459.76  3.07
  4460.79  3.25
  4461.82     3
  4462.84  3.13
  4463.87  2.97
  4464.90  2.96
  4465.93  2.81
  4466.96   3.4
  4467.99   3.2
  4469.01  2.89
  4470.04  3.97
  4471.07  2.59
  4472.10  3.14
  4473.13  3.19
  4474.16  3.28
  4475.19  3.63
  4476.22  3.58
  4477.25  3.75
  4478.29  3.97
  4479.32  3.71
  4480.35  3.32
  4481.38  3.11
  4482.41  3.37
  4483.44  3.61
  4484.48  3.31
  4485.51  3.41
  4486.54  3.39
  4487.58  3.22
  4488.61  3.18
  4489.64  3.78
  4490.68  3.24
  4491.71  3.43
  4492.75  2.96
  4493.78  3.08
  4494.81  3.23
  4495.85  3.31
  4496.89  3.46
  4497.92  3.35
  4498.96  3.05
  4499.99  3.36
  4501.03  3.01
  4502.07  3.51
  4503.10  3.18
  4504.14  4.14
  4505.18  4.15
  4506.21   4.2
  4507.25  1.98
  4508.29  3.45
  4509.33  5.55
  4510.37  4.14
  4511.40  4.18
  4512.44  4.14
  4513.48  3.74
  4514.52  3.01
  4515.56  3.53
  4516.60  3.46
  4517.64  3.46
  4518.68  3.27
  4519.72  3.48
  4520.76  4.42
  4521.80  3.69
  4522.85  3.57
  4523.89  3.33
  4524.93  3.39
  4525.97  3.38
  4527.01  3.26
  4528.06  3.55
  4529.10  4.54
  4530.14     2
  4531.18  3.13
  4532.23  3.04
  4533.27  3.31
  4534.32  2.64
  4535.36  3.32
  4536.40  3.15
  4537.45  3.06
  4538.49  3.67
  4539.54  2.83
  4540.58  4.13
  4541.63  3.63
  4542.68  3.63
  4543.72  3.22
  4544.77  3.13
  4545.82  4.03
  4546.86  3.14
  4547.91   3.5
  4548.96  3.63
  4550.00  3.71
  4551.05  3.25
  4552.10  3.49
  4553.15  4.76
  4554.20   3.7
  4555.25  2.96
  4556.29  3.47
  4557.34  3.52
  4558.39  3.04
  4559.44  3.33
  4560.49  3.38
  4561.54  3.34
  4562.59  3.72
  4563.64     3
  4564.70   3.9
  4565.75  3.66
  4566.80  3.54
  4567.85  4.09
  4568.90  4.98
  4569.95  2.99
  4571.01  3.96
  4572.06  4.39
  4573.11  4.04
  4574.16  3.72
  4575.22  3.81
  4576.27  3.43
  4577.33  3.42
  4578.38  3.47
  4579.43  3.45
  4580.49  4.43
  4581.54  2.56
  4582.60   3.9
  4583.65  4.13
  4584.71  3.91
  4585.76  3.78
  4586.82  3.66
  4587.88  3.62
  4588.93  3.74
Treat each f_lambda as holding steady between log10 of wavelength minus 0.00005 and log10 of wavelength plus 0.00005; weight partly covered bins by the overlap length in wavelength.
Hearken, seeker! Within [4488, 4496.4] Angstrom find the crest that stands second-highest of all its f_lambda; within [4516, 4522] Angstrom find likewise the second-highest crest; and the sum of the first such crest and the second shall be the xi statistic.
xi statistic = 7.1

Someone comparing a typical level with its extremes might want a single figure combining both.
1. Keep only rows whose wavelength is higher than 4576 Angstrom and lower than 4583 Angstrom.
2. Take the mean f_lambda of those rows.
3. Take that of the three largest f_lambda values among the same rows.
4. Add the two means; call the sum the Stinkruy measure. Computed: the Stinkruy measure 7.5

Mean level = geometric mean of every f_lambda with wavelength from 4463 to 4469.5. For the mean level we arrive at 3.03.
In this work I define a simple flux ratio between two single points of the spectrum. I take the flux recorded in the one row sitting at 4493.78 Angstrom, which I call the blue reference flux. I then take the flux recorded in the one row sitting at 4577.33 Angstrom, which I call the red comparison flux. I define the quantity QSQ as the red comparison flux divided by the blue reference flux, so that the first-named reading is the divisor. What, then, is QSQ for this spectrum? 1.11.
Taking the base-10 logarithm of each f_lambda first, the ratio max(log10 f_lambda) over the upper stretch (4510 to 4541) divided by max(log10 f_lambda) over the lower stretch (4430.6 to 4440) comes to 1.11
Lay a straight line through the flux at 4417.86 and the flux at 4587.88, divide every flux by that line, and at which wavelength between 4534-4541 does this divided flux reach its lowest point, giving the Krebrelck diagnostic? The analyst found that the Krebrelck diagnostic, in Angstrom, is 4534.32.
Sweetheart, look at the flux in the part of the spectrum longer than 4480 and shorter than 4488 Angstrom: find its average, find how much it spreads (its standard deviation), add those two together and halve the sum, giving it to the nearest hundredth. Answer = 1.74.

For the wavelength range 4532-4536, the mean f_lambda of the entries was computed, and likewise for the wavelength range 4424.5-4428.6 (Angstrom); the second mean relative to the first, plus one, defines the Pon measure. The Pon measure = 2.13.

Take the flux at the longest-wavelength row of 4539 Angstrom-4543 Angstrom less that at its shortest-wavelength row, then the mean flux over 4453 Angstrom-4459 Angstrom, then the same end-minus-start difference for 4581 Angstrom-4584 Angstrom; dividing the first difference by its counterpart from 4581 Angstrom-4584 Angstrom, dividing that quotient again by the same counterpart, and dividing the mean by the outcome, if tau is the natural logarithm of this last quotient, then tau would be 2.3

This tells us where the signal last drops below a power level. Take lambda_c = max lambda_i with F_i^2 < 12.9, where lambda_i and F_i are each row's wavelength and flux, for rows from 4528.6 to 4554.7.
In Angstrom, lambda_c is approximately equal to 4552.10 Angstrom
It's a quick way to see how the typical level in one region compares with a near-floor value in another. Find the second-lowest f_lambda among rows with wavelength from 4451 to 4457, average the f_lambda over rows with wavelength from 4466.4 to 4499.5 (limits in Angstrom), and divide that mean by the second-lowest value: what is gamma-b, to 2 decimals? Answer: 1.09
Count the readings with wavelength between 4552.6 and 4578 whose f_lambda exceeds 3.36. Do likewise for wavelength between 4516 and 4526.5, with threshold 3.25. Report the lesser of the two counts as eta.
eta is 10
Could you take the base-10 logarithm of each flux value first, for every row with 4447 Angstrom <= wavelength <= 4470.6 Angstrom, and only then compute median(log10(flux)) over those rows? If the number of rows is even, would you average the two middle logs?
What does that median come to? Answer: 0.494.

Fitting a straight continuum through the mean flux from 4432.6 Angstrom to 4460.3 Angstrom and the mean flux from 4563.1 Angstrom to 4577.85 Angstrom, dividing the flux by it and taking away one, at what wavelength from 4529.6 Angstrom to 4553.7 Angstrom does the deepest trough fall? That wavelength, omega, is 4530.14 Angstrom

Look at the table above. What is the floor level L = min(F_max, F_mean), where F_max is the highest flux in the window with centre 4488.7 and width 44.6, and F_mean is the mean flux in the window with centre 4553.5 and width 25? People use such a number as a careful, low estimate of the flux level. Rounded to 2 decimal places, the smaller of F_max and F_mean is 3.51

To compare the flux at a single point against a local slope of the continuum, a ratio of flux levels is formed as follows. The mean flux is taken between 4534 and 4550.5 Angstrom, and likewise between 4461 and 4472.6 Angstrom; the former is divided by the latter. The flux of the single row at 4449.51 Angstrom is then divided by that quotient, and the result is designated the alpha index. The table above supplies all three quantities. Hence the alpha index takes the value 3.3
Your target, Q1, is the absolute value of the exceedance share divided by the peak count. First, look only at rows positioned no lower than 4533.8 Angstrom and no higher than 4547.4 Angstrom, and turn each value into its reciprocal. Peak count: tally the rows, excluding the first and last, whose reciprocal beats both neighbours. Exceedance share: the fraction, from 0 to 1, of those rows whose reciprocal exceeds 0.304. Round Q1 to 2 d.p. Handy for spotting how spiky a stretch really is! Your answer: 0.18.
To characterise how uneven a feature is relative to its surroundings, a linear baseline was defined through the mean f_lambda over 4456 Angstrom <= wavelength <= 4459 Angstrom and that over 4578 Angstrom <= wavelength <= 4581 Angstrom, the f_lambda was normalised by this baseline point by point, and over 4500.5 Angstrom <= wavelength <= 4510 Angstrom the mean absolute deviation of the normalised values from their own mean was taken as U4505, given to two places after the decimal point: 0.22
